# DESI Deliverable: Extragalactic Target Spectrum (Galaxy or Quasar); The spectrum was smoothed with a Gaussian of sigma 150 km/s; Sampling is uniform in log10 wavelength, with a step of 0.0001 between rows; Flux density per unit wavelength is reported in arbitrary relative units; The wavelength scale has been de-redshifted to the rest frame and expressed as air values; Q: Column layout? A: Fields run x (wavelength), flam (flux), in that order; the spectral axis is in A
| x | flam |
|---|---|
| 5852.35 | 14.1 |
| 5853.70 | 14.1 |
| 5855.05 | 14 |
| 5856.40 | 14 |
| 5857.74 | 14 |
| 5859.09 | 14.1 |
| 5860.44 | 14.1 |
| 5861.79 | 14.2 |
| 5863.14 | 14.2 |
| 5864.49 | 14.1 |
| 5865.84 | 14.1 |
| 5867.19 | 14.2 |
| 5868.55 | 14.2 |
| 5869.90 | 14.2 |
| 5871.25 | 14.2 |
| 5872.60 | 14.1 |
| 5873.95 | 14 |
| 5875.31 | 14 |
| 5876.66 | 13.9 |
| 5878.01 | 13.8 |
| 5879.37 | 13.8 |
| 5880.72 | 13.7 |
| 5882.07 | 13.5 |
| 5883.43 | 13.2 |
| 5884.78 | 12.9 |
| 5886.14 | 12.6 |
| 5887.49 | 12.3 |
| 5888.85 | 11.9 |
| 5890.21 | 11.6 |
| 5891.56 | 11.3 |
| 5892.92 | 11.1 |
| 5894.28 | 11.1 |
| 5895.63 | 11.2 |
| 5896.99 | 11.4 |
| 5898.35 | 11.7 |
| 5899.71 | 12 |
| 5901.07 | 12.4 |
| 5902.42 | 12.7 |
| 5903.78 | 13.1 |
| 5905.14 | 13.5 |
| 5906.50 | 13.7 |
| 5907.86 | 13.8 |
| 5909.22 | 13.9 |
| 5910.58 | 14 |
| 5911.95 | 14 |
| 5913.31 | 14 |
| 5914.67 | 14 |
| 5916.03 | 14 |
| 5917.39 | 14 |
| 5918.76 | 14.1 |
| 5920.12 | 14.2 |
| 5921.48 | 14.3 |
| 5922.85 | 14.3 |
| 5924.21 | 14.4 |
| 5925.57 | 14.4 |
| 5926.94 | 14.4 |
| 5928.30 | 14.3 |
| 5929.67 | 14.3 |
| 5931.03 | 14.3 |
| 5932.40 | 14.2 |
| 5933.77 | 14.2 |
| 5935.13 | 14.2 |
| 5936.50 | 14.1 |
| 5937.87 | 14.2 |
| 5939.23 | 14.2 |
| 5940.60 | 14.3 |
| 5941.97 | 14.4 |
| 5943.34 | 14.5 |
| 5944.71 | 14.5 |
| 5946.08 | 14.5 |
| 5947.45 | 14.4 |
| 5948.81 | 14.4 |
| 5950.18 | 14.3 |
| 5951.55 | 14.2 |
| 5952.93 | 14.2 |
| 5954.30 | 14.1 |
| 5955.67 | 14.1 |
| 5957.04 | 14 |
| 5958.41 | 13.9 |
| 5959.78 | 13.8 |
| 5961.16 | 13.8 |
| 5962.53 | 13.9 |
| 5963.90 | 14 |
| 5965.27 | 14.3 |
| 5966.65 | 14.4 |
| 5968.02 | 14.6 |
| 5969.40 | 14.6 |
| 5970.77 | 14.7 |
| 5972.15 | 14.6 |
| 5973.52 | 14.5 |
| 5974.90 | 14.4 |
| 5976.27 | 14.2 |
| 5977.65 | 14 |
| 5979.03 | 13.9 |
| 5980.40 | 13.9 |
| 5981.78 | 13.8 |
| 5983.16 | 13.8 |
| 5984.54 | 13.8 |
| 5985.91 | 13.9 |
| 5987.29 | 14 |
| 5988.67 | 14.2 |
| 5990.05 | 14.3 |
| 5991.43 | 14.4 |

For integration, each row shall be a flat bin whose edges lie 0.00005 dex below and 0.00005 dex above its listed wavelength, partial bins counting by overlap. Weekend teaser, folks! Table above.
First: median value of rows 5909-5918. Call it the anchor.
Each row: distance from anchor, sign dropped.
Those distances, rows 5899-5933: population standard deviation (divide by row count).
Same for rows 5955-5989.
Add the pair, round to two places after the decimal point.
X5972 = 0.71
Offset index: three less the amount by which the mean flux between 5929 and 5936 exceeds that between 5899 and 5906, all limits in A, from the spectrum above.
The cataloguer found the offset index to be 1.5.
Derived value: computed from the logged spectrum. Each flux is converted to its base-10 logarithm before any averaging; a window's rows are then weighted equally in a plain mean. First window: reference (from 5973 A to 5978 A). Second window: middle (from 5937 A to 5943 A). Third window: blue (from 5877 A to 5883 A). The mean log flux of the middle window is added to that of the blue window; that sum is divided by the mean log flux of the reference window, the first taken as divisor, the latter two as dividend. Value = 1.98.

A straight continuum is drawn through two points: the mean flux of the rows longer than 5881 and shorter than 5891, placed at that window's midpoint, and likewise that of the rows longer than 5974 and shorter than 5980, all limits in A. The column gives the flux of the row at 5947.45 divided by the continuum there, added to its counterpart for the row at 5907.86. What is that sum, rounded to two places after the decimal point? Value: 2.12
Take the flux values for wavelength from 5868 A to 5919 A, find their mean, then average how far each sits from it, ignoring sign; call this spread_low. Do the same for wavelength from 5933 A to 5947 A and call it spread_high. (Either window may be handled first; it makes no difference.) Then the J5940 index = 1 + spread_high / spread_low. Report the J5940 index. 1.1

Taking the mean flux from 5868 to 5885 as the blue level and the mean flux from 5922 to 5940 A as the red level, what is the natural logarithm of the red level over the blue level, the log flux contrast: 0.03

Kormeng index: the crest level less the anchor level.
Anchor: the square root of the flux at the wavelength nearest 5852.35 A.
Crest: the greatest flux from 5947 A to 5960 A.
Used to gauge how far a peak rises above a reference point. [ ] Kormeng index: 10.6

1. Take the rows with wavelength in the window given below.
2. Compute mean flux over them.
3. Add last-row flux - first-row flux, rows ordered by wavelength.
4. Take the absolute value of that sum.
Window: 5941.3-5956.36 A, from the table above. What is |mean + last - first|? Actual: 14.0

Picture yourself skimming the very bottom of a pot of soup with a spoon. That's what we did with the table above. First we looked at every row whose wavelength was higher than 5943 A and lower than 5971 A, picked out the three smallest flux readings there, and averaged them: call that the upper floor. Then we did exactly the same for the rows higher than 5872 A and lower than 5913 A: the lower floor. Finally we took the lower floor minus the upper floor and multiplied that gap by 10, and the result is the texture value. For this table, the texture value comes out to -27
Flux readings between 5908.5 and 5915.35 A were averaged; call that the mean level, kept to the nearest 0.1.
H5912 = 14.0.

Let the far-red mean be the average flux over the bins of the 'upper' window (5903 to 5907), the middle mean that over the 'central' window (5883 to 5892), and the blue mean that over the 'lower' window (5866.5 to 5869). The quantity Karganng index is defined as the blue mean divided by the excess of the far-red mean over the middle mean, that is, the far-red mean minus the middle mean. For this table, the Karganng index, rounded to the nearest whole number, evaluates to 12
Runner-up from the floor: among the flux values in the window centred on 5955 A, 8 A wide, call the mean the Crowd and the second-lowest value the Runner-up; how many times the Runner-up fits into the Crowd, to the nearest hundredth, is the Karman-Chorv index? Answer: 1.01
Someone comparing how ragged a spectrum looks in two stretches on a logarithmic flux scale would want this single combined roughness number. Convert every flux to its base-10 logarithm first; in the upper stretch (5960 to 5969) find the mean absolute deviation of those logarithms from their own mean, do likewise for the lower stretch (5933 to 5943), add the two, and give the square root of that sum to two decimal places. 0.10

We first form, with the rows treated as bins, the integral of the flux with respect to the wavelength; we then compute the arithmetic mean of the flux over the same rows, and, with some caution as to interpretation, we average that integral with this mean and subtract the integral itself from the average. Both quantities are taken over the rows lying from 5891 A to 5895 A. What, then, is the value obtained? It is -17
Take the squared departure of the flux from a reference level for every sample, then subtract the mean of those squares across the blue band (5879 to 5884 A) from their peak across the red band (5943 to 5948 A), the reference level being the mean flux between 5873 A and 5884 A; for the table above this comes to 0.5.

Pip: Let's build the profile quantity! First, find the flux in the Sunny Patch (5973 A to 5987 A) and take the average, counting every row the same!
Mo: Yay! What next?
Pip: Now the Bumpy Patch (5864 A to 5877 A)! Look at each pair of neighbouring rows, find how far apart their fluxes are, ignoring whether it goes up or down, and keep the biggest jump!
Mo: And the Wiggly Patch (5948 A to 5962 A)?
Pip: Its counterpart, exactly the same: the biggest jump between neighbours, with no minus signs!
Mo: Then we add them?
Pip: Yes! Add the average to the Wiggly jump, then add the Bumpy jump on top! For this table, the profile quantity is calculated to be 14.2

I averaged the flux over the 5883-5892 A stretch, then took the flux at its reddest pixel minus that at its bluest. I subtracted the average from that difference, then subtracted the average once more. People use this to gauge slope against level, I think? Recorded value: -26.4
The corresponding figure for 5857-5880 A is -28.3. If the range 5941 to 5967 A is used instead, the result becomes -28.4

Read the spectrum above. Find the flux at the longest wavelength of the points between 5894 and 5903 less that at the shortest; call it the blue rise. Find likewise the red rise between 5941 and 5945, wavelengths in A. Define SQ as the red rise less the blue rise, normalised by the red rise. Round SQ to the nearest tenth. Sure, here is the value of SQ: -15.0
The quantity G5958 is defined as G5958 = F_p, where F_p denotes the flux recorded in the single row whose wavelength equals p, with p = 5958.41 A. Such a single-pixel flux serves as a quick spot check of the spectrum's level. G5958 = 13.9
